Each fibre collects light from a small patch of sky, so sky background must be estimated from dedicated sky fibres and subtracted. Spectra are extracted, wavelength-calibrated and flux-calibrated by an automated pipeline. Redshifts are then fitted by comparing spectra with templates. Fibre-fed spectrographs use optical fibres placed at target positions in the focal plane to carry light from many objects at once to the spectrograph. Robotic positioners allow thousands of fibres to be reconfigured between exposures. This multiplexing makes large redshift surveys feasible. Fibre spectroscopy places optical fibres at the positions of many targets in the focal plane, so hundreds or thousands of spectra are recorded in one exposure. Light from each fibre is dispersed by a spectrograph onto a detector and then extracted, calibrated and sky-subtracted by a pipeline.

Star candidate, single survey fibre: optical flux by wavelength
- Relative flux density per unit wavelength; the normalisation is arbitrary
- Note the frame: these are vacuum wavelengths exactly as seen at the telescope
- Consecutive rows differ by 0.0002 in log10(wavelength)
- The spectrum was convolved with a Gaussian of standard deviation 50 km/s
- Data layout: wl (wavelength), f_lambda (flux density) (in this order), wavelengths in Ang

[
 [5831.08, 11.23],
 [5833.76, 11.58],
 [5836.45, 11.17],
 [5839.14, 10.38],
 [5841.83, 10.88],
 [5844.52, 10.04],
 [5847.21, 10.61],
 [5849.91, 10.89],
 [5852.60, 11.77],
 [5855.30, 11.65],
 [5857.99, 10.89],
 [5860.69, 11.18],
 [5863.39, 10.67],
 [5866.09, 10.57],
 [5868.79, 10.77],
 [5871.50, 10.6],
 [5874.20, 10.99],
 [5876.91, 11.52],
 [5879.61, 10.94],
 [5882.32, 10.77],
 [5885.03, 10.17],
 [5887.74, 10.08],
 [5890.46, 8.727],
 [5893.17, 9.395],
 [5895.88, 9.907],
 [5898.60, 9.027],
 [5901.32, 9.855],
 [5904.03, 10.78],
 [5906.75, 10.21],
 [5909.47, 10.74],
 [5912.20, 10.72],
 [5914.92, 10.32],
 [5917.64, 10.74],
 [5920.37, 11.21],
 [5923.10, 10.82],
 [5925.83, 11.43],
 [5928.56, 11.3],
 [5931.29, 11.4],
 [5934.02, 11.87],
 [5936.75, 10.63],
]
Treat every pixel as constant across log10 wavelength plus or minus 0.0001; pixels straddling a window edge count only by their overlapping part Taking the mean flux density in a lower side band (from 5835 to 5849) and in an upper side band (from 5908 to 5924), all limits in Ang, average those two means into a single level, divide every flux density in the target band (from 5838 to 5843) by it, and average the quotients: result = 0.99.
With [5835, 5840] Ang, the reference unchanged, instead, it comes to 1.01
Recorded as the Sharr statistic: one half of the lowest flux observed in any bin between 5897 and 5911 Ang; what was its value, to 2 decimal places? 4.51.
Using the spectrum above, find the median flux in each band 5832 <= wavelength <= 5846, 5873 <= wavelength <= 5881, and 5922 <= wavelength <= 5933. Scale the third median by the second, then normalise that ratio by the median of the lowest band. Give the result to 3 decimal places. 0.095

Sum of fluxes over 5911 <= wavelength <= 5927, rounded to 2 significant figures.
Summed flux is 65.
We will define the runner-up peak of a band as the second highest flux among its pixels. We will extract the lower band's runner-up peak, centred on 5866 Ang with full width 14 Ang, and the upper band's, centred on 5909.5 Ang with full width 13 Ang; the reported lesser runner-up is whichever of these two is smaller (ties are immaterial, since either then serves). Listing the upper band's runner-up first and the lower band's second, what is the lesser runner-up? 10.7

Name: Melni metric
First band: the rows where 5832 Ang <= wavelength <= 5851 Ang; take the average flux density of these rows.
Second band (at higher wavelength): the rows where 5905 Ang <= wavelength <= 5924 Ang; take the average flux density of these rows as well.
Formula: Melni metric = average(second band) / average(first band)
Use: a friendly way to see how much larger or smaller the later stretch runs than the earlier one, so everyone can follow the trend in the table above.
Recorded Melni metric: 0.99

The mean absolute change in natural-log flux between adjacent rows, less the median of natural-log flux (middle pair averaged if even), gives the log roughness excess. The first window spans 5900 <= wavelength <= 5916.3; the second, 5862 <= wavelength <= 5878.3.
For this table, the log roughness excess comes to -2.33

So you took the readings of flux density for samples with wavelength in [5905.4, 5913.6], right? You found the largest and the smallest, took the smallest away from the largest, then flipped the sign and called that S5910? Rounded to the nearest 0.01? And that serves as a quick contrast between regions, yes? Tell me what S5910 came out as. -0.53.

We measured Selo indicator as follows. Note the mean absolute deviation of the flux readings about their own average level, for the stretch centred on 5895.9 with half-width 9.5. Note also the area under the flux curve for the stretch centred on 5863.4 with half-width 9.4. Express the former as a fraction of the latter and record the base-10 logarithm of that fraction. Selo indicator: -2.58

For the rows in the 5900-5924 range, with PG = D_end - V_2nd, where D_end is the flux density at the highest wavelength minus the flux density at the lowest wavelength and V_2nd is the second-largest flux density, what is -9.9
